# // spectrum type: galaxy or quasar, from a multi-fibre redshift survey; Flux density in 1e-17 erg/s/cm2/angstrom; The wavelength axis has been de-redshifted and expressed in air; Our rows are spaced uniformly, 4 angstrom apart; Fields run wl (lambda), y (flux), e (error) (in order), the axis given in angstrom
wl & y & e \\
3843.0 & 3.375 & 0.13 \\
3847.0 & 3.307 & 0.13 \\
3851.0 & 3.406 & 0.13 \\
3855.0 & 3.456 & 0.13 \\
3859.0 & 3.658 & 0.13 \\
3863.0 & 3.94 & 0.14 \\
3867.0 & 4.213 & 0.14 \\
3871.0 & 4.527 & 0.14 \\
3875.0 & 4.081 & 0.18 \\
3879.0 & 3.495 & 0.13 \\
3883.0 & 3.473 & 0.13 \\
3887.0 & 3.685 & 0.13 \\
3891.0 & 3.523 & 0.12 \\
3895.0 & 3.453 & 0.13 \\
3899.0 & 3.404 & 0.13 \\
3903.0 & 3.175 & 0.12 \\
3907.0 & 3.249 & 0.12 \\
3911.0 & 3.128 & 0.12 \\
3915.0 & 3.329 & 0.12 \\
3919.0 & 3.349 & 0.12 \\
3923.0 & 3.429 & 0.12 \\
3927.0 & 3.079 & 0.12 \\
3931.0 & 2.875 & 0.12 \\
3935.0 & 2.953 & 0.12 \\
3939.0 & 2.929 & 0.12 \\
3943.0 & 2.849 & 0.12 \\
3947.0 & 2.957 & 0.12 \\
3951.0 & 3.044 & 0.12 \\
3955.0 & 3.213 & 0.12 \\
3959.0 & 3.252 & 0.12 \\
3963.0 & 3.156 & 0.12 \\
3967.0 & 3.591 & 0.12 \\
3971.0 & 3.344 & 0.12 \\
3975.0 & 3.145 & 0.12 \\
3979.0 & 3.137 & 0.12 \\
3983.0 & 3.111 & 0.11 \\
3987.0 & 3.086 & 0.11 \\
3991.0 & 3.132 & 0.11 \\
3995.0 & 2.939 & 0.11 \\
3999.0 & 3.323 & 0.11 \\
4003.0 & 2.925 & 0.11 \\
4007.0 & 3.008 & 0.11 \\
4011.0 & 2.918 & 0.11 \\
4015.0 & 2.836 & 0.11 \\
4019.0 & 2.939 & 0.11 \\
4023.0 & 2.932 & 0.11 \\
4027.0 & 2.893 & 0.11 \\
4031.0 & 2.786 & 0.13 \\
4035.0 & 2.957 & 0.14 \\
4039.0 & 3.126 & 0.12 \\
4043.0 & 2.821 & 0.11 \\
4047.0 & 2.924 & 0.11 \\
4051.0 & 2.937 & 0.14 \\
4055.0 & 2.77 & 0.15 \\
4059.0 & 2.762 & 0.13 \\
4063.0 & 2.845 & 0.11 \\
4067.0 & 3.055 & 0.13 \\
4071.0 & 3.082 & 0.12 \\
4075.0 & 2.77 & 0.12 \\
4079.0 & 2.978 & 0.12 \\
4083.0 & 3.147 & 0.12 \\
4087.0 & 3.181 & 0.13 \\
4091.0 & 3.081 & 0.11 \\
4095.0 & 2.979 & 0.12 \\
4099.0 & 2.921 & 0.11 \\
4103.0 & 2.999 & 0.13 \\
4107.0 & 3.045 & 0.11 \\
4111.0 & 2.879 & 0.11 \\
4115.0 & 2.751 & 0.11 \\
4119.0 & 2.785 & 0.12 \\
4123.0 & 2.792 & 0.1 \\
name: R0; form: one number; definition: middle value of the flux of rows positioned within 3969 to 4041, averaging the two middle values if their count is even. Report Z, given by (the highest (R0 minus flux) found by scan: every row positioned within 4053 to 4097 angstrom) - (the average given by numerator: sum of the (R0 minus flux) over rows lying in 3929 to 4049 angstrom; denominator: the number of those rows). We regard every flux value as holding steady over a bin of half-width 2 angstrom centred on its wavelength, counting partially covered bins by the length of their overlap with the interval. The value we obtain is 0.27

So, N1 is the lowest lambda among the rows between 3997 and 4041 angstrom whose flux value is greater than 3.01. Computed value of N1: 3999.0 angstrom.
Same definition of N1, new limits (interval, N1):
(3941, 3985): 3951.0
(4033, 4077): 4039.0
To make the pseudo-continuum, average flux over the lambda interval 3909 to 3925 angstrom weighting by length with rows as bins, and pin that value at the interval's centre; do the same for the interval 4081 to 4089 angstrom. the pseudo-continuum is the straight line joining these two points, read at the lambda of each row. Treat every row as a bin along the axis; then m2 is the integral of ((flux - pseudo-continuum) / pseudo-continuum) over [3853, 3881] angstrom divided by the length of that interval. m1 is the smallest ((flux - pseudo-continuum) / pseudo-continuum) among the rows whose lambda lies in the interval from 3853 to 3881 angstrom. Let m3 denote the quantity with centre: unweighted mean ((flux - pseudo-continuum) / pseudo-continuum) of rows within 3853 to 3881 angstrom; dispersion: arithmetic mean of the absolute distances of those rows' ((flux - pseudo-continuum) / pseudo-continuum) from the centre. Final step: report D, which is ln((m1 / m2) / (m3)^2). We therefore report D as 2.9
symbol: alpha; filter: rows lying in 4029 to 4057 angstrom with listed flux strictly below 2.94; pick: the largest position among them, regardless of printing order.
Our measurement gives 4055.0 angstrom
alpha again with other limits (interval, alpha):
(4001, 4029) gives 4027.0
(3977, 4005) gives 4003.0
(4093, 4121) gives 4119.0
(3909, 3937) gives 3931.0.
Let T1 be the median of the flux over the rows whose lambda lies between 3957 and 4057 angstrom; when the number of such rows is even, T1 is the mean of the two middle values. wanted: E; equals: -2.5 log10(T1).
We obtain -1.18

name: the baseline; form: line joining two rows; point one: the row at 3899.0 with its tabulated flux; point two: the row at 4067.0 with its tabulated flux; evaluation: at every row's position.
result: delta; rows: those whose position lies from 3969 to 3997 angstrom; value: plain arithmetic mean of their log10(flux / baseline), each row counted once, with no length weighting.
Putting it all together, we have -0.014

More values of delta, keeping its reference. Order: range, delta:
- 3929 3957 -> -0.047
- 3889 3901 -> 0.006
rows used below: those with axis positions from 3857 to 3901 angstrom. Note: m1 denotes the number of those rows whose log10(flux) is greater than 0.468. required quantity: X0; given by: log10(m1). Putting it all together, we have 1.04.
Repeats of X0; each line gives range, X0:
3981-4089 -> 1.15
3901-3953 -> 1.00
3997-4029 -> 0.48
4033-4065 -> 0.30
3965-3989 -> 0.78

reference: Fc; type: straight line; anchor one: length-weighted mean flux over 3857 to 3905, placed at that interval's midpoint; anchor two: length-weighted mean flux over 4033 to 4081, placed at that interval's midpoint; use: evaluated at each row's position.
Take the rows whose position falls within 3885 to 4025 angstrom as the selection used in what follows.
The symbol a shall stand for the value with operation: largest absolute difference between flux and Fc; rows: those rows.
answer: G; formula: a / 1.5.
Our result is 0.41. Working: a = 0.6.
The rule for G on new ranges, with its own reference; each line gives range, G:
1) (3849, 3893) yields 0.51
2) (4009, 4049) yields 0.18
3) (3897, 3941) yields 0.41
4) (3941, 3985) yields 0.39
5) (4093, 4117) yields 0.24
